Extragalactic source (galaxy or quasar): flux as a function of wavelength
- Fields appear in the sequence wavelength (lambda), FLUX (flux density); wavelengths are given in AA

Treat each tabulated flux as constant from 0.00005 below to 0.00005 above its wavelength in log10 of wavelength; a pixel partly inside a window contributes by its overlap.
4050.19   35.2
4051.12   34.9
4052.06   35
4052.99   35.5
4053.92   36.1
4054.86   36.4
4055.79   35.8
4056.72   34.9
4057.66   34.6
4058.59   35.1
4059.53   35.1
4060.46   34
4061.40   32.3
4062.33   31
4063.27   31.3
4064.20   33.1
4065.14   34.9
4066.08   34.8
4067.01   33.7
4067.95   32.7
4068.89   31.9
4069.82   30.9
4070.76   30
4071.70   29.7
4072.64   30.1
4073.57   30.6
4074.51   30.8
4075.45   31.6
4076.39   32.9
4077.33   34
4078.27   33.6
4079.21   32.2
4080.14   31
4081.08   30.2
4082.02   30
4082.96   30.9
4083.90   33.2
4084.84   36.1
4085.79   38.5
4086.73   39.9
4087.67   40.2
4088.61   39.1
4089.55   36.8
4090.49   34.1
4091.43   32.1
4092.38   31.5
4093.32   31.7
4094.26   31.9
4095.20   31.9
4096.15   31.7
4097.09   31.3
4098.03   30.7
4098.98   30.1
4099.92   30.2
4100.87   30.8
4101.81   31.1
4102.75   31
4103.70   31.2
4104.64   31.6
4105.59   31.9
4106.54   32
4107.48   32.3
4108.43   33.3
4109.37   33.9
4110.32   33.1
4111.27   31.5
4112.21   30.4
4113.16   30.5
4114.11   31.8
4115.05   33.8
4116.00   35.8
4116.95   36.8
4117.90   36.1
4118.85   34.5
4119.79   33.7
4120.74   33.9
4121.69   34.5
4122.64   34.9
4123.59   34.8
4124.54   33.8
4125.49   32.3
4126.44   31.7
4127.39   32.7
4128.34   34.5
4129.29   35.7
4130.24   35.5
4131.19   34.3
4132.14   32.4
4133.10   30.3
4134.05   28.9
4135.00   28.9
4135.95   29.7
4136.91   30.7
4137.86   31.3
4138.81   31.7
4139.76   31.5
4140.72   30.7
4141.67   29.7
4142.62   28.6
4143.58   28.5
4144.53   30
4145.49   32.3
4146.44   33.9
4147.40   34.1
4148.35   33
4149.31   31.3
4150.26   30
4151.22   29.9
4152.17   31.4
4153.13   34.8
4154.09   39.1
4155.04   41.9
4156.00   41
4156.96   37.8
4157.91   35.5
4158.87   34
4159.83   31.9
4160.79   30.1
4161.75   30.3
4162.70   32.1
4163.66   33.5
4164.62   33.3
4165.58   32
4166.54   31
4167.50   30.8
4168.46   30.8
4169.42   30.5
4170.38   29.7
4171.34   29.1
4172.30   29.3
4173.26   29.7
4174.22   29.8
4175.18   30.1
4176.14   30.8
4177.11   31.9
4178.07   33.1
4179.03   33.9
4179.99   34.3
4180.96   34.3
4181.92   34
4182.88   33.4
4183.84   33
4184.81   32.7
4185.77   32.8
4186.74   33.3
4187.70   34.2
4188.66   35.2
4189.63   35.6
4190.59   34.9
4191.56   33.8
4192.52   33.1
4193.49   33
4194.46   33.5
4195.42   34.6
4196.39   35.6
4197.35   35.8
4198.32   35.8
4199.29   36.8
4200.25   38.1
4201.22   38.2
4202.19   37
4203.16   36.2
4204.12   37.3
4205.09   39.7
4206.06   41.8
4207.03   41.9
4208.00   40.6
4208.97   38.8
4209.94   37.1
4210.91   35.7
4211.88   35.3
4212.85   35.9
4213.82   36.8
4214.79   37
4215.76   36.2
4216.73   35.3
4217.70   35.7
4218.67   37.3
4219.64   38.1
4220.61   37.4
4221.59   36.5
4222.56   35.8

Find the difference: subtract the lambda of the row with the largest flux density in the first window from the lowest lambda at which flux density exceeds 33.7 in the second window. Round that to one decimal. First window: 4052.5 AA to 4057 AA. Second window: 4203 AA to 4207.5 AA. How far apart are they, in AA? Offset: 148.3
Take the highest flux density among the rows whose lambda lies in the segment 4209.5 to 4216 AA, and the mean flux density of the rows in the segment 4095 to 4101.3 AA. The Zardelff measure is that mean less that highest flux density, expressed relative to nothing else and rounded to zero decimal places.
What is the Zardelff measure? -6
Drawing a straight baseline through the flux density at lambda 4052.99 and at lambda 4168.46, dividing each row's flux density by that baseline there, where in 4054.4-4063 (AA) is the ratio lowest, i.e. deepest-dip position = 4062.33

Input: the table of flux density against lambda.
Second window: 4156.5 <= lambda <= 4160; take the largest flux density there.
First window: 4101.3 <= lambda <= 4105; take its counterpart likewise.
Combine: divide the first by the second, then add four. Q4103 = 4.84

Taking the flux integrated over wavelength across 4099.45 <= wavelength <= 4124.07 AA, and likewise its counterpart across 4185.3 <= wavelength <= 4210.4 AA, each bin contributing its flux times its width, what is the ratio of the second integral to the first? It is 1.13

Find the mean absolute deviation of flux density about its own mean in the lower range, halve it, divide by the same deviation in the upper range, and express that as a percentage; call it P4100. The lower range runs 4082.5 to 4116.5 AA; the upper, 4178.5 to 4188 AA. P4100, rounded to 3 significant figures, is 196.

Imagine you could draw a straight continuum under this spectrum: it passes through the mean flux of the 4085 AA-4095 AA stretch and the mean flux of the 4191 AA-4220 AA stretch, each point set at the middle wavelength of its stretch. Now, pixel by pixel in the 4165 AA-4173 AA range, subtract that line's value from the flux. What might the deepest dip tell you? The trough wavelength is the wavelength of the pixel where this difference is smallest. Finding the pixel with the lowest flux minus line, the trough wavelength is 4171.34 AA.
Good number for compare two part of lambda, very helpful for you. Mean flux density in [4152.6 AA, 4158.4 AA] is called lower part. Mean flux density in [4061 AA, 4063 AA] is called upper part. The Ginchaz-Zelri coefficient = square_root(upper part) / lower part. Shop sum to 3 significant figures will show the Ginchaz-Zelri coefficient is 0.147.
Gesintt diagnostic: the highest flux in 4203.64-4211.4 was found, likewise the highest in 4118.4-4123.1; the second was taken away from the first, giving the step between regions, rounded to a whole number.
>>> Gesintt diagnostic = 7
